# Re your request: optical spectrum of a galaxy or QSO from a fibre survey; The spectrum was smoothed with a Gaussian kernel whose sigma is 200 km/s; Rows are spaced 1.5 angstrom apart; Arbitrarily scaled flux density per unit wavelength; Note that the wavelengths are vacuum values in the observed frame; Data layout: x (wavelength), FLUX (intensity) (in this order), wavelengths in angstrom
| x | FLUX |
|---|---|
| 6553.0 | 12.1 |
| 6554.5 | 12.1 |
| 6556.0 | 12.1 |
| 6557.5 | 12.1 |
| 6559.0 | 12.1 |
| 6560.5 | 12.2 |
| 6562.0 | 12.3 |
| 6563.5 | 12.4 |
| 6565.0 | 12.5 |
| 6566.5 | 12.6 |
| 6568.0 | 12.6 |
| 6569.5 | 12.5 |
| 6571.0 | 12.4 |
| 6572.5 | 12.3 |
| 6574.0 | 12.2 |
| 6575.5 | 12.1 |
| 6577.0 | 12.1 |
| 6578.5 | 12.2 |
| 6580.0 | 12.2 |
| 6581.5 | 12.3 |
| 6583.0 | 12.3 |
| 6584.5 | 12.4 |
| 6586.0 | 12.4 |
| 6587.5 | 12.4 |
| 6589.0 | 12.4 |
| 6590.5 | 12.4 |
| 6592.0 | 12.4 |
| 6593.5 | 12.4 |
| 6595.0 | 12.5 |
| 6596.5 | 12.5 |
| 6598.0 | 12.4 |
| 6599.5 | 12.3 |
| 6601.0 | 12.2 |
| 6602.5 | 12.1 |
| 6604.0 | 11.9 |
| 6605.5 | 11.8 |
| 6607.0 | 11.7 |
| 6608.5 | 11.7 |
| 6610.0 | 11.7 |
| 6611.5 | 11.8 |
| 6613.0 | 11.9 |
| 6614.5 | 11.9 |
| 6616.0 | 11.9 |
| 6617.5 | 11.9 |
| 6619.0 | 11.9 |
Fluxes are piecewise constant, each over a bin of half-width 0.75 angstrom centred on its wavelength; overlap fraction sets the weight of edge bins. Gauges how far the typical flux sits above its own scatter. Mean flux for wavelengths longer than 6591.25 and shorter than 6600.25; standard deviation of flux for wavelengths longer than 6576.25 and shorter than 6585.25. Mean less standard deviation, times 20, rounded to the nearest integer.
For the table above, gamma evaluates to 246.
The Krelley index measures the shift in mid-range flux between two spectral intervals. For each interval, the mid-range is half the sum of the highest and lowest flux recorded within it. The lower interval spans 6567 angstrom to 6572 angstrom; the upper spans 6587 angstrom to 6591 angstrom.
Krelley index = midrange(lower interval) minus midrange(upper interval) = 0.10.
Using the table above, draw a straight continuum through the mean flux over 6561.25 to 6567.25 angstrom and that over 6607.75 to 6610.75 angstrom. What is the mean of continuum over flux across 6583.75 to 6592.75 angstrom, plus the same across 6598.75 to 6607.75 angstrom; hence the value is 1.96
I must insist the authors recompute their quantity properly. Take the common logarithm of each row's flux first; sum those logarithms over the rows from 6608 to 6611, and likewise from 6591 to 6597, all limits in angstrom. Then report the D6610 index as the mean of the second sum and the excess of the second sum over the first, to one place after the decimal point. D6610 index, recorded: 3.3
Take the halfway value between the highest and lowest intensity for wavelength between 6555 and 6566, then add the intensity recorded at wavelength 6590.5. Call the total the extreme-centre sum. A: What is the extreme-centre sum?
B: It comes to 24.7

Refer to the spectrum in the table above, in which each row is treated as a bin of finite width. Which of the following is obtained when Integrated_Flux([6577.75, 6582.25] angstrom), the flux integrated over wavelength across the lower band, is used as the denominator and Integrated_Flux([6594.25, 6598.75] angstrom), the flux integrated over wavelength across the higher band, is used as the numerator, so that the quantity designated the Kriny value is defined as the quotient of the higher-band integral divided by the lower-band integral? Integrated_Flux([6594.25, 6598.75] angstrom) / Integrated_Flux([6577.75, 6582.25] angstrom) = 1.02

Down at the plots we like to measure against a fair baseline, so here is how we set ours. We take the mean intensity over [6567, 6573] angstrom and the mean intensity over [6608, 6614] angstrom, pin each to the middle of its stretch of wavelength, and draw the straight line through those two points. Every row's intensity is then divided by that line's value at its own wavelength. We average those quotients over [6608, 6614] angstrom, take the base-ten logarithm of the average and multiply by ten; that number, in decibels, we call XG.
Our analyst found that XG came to 0.000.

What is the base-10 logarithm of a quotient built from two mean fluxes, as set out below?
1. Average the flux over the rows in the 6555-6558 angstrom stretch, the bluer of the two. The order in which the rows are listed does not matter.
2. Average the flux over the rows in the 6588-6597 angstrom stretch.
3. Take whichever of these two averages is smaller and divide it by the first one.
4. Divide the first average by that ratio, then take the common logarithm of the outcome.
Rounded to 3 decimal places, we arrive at 1.083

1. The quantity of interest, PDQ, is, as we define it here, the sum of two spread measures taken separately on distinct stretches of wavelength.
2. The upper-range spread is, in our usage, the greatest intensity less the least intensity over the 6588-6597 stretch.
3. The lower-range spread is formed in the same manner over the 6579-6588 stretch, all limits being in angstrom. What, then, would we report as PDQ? 0.30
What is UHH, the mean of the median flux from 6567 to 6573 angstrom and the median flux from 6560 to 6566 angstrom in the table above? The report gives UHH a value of 12.4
